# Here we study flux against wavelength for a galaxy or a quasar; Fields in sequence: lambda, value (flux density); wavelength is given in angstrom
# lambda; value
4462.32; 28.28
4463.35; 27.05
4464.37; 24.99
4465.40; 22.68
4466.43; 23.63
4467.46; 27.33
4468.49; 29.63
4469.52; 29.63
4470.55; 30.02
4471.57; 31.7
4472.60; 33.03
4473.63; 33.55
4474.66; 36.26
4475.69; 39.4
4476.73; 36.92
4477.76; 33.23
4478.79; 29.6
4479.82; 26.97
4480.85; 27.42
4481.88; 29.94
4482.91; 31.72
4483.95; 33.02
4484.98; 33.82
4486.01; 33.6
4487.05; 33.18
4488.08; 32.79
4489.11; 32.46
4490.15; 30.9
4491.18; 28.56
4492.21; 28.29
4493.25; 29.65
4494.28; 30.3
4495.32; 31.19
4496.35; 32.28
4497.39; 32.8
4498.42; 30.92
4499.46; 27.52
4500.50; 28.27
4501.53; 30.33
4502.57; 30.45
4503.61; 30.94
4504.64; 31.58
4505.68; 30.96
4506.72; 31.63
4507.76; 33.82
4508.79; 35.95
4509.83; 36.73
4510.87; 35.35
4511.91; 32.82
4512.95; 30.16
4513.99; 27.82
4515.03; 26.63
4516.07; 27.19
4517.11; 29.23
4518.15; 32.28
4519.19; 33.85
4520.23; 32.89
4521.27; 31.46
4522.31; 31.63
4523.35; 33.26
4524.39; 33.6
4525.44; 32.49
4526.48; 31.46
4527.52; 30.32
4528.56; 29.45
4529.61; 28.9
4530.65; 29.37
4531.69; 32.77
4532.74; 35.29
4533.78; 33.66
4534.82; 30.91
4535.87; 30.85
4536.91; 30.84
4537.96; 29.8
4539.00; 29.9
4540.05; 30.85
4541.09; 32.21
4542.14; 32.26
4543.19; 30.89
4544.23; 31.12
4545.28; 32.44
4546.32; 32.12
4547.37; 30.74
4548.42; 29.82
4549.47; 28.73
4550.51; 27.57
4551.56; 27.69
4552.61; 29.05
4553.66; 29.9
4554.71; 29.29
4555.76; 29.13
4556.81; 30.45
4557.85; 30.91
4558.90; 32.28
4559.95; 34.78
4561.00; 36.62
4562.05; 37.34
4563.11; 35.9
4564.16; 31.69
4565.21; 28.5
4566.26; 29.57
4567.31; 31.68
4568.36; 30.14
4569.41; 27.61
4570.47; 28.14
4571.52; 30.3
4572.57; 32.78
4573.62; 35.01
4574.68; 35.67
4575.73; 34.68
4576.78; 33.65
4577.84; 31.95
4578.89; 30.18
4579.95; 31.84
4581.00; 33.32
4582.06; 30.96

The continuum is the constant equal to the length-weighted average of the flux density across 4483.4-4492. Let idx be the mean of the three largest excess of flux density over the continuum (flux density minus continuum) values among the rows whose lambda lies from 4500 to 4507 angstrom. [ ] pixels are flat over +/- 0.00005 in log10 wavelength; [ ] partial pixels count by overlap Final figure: -0.8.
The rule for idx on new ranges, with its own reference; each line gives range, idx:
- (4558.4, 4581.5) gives 4.5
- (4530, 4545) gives 1.8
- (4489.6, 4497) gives -0.7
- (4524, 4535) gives 2.0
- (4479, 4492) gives 1.4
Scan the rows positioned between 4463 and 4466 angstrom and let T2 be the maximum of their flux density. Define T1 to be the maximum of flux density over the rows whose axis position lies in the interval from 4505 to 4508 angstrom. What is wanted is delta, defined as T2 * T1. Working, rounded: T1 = 33.82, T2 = 27.05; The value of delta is 915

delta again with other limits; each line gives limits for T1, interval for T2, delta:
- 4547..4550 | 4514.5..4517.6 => 899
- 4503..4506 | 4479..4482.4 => 946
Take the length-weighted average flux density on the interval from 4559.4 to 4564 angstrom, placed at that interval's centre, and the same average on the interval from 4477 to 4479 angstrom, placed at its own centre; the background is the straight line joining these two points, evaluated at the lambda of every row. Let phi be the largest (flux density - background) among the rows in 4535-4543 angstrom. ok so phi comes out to -2.7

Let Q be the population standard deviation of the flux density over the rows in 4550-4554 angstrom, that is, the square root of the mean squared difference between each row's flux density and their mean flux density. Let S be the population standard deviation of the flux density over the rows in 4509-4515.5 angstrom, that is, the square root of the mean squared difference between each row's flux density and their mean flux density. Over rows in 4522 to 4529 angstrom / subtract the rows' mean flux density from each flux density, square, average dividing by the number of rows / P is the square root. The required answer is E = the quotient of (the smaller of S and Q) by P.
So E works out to 0.7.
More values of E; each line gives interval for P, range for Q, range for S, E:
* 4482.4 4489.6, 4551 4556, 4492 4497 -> 1.1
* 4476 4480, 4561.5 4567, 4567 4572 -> 0.4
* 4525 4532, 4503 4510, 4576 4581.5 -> 0.9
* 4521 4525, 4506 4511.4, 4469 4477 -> 1.9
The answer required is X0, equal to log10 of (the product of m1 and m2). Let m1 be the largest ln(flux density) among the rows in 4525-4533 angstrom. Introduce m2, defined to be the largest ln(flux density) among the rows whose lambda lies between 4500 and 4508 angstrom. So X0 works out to 1.099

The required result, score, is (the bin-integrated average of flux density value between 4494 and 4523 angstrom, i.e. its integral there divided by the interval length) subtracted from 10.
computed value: -21.3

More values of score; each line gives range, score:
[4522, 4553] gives -21.0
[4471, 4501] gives -21.7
